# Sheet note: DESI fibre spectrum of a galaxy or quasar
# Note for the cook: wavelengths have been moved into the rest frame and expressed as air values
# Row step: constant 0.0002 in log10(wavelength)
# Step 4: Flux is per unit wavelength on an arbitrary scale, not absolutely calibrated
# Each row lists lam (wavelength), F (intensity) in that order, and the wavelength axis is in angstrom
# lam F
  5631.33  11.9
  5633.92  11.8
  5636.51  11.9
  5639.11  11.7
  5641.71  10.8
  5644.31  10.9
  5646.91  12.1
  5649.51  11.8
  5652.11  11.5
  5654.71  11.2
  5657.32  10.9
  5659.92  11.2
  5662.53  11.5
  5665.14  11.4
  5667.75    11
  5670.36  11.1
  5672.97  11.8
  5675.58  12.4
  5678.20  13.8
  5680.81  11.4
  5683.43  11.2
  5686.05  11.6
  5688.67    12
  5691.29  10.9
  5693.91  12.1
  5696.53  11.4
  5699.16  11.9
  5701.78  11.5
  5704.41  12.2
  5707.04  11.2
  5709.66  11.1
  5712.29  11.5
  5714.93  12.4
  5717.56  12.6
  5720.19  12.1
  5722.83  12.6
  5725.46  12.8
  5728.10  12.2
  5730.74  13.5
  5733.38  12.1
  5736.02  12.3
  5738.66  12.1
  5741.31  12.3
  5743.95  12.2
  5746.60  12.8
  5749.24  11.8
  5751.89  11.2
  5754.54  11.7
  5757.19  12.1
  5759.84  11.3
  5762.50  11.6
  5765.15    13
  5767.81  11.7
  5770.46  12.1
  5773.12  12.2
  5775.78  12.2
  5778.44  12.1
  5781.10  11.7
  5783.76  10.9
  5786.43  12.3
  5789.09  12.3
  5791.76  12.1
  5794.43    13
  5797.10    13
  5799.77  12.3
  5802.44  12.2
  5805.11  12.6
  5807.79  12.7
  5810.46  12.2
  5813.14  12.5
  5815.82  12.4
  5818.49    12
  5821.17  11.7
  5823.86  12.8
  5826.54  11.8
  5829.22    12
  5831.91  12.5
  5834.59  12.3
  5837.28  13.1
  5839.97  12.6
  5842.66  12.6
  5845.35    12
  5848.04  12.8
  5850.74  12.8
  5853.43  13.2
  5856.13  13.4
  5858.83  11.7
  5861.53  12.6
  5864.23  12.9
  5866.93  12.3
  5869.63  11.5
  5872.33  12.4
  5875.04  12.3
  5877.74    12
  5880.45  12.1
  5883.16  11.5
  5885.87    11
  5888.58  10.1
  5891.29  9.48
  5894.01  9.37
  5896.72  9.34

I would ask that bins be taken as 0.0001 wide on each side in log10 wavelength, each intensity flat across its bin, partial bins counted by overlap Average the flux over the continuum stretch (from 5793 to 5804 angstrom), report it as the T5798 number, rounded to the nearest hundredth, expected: 12.62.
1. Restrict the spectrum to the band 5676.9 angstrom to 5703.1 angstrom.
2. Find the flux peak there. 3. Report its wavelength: 5678.20 angstrom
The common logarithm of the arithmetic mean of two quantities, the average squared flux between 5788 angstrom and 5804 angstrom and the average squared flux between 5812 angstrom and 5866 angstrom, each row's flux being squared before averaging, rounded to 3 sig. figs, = 2.19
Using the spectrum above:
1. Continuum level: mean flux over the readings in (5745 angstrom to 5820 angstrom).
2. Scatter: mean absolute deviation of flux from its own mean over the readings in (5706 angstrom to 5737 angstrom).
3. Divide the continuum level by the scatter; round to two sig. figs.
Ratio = 24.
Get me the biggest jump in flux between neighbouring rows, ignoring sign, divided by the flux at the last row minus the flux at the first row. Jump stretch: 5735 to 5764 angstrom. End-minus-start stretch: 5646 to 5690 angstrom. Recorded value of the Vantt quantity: -10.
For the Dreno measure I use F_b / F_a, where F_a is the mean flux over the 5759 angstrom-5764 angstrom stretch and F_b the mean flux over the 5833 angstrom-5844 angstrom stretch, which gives 1.10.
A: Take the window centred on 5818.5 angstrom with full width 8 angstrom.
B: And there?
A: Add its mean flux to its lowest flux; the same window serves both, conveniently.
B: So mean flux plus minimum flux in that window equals 23.7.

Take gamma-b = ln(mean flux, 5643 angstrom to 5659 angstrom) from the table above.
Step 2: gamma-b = 2.43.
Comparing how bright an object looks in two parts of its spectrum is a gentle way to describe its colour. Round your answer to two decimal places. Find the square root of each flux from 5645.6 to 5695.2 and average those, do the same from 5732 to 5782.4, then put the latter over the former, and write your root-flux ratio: 1.02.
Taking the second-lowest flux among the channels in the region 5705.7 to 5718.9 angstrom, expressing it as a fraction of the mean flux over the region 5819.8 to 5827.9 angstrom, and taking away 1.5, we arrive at -0.574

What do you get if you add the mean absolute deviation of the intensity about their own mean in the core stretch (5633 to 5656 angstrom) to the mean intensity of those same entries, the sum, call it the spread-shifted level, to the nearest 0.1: 11.9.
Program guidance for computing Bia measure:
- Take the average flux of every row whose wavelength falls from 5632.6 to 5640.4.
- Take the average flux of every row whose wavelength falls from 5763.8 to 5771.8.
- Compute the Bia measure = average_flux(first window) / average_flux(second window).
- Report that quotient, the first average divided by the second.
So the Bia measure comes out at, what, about 0.96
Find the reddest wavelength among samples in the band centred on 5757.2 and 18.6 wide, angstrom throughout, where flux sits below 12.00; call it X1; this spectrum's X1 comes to 5762.50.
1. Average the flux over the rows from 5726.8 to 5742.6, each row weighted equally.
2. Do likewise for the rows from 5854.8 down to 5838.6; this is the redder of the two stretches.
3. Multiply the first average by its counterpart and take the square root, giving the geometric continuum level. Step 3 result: 12.5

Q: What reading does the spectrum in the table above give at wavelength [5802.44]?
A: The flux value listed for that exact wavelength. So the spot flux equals 12.2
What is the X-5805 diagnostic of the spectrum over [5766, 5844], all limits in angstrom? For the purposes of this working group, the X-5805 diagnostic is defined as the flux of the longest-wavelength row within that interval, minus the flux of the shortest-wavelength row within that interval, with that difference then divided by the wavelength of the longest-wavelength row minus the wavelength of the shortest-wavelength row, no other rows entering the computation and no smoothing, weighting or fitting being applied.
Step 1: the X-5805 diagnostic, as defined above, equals 0.012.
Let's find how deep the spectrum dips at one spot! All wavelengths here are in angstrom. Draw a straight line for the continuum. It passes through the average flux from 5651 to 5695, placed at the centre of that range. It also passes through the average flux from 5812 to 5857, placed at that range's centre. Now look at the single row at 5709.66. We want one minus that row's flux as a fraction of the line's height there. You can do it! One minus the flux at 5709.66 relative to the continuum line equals 0.06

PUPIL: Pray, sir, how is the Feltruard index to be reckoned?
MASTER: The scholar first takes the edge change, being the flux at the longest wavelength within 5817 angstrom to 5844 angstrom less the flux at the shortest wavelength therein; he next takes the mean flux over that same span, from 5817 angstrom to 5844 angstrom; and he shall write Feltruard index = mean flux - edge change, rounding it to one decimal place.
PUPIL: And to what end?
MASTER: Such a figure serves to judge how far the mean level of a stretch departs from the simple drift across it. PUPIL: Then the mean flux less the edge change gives 11.7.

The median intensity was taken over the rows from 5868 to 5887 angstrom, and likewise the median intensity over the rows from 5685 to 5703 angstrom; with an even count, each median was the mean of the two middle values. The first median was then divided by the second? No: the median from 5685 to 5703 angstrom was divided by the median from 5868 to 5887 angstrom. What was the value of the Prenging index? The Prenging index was 0.97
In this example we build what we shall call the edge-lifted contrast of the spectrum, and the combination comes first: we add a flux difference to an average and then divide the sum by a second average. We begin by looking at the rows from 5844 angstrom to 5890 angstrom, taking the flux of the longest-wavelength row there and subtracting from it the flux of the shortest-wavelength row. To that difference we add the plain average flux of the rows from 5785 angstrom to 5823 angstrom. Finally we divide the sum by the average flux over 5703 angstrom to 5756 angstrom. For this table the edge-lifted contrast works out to 0.86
